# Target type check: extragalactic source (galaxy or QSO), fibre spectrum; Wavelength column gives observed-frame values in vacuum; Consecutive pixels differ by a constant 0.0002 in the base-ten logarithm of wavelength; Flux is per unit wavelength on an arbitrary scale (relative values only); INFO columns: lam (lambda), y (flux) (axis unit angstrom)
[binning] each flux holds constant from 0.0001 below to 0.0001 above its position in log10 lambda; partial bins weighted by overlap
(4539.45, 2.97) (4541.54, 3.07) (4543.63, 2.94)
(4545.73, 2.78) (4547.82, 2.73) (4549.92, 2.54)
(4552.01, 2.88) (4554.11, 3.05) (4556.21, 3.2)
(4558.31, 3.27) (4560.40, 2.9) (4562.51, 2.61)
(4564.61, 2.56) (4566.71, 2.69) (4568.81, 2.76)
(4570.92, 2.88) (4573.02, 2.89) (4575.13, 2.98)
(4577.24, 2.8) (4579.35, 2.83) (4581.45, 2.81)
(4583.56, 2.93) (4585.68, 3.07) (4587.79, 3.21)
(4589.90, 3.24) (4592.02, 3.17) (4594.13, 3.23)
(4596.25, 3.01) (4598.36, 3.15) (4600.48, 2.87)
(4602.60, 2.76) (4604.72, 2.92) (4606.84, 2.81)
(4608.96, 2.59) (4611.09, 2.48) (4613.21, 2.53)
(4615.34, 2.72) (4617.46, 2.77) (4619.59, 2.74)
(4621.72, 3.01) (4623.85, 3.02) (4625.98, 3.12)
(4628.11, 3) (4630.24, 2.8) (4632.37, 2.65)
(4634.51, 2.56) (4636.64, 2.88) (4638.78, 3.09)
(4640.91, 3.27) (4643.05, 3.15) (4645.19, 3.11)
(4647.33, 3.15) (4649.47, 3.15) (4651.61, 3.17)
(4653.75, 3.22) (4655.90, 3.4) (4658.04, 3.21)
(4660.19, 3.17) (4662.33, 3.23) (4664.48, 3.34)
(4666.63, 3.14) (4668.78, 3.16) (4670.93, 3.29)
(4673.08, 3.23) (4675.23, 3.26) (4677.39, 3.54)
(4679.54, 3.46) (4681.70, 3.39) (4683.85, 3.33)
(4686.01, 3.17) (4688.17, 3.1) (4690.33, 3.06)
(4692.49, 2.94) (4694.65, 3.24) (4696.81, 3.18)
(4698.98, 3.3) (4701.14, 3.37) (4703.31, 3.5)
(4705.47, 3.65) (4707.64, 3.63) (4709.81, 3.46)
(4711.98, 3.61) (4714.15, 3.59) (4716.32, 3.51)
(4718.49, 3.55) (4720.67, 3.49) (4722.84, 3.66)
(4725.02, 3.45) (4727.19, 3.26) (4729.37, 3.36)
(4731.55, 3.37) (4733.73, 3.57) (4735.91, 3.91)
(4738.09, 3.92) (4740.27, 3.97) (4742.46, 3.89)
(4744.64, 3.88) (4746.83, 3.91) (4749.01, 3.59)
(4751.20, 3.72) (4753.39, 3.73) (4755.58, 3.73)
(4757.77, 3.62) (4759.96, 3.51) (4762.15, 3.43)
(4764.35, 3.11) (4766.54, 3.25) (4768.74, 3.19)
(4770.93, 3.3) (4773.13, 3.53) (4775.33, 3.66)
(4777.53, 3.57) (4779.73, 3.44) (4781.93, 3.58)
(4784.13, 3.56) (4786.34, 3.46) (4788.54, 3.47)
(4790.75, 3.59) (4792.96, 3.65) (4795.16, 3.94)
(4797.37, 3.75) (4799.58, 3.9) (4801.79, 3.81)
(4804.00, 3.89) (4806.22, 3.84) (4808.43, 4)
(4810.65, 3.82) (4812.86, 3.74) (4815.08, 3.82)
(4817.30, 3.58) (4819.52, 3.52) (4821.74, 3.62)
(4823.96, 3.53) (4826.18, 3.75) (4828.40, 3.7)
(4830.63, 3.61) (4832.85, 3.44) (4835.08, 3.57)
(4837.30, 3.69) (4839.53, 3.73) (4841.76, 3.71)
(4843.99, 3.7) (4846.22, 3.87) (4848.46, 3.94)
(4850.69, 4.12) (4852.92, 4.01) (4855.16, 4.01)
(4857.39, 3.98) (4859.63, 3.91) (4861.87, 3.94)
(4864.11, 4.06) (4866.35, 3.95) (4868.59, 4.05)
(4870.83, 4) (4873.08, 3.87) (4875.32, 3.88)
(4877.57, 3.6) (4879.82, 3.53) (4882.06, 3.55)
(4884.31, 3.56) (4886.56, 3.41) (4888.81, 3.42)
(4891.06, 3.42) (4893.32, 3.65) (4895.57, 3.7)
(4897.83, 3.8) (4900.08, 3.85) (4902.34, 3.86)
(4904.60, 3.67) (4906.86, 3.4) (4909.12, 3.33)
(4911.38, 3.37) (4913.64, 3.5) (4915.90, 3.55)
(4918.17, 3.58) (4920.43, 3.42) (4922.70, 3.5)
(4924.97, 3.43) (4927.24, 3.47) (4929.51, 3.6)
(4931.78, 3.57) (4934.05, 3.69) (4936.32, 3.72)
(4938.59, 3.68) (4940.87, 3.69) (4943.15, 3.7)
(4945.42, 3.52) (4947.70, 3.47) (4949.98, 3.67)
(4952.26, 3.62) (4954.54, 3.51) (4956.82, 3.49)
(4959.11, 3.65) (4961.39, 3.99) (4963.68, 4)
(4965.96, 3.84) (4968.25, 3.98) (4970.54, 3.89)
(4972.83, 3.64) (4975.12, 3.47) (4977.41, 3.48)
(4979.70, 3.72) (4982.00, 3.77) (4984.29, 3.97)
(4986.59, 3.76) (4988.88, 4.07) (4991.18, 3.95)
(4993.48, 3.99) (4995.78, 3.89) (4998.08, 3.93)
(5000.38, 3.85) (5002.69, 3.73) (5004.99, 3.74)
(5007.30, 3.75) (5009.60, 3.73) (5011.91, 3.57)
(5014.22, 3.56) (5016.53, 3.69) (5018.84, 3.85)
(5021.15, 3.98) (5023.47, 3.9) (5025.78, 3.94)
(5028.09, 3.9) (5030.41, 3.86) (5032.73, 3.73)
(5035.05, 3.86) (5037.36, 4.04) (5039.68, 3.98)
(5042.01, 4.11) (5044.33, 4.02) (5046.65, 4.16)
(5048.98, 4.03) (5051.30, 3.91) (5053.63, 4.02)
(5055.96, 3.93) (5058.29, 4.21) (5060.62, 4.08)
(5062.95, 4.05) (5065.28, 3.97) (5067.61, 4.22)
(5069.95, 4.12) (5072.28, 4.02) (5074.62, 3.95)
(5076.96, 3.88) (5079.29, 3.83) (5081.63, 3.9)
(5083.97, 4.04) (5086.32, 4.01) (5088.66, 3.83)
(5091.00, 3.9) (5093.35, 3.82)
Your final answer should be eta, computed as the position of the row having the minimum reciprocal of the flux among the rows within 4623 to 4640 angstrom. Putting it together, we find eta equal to 4625.98 angstrom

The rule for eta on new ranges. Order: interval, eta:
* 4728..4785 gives 4740.27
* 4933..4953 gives 4936.32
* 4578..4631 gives 4589.90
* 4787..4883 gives 4850.69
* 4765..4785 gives 4775.33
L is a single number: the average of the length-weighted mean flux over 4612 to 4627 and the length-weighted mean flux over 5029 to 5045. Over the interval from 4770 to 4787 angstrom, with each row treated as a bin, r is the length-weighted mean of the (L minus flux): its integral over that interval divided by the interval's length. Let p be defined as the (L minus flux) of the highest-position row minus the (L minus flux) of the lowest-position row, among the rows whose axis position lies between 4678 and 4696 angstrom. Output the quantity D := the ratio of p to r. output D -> -1.7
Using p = 0.22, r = -0.1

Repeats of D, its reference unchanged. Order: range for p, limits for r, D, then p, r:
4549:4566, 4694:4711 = 0.6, -0.02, 0.0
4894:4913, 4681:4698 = 1.5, 0.33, 0.2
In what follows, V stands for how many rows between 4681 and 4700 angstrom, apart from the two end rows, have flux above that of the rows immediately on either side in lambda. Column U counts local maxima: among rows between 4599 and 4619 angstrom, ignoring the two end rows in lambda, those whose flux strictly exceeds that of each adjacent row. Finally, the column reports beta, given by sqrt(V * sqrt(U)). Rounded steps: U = 1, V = 1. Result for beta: 1.0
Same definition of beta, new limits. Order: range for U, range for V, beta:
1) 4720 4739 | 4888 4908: 1.0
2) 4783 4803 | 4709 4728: 2.1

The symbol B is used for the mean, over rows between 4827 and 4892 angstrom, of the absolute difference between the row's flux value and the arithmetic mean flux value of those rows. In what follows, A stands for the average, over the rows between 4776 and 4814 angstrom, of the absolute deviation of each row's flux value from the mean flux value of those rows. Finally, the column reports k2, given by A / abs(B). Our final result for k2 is 0.8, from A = 0.157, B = 0.197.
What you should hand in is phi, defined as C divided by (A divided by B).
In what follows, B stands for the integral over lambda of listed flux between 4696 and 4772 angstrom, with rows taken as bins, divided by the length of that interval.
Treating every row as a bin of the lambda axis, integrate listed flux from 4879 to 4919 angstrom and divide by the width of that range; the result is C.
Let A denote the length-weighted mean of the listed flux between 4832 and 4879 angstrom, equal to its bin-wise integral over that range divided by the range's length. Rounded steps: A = 3.9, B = 3.55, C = 3.56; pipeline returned 3.28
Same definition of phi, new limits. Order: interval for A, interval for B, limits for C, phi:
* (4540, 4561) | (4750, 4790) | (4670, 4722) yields 4.01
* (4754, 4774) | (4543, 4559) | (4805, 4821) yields 3.21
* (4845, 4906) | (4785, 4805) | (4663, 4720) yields 3.27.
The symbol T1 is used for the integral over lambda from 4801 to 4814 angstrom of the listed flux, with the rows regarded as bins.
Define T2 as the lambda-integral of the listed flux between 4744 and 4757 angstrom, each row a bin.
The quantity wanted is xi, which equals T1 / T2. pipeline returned 1.03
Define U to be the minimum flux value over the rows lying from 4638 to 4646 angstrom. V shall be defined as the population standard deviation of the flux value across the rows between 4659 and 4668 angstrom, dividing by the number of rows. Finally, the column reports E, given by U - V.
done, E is 3.0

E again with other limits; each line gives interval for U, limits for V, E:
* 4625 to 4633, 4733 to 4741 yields 2.5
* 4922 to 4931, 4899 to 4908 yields 3.2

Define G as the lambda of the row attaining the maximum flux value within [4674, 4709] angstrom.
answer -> 4705.47 angstrom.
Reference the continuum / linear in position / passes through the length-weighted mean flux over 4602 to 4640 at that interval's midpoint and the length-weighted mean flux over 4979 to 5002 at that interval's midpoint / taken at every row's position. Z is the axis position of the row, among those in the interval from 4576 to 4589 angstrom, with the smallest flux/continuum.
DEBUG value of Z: 4581.45 angstrom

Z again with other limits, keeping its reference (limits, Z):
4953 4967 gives 4956.82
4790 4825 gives 4823.96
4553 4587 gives 4564.61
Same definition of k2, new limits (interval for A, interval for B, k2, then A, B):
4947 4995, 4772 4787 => 3.1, 0.178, 0.057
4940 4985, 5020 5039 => 2.4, 0.153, 0.064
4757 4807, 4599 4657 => 0.8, 0.173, 0.211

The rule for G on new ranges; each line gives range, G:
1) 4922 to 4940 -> 4936.32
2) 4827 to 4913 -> 4850.69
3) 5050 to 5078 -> 5067.61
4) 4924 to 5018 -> 4988.88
